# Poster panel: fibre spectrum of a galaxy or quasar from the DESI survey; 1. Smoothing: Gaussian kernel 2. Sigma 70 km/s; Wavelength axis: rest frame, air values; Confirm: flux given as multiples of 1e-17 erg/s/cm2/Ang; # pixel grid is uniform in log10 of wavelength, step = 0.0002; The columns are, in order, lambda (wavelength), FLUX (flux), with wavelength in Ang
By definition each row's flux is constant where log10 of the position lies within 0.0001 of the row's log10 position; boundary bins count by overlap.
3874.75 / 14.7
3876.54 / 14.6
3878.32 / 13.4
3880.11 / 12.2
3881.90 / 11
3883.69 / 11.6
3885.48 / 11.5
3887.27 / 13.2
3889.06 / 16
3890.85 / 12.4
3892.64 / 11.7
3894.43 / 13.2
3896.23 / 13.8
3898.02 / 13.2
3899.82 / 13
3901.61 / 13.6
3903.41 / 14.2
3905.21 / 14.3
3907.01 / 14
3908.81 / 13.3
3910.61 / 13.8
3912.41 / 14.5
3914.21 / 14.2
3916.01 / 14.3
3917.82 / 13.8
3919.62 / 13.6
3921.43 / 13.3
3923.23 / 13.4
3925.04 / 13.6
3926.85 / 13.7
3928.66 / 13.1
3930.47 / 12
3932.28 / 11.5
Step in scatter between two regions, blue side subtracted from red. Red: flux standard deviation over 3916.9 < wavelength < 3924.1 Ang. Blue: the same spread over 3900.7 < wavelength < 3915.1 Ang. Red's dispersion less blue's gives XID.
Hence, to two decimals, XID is -0.18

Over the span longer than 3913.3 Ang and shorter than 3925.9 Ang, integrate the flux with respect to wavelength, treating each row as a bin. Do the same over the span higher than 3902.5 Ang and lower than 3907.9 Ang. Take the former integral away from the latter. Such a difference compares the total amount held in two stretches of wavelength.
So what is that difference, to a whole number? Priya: -97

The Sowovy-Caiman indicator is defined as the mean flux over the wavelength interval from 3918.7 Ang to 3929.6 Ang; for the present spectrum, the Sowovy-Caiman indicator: 13.4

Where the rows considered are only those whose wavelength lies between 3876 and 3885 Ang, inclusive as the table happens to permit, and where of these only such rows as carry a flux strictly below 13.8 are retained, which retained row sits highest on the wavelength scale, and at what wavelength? 3883.69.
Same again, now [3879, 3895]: 3894.43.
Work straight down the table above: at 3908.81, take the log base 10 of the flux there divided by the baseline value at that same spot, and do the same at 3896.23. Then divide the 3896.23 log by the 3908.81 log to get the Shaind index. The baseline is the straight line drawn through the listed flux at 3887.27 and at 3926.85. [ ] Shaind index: -3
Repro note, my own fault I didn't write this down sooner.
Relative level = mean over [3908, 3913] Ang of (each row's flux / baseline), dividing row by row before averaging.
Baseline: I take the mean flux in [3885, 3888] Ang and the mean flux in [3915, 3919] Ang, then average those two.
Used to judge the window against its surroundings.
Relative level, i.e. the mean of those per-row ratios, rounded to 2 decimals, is 1.05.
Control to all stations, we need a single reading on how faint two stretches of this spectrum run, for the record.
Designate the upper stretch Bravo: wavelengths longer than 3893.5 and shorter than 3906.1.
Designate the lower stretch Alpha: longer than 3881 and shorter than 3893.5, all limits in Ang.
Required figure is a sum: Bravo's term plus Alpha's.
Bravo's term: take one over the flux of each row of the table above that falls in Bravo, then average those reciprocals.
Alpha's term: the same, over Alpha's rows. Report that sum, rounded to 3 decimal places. 0.155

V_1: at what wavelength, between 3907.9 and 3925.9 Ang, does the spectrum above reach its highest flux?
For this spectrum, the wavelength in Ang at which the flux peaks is 3912.41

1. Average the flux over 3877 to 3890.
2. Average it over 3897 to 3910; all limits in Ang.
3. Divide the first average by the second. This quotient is 0.93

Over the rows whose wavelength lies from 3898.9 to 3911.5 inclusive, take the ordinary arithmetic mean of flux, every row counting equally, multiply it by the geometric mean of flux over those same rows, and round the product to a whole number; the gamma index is 189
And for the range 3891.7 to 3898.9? 168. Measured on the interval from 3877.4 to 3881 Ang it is 164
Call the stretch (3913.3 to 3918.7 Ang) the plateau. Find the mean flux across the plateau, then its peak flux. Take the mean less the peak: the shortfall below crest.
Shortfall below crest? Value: -0.20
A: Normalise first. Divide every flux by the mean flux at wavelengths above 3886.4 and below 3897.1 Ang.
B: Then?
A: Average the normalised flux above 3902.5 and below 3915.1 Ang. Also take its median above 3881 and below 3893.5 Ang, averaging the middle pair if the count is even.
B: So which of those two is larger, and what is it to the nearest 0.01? 1.05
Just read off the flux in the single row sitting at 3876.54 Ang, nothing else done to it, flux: 14.6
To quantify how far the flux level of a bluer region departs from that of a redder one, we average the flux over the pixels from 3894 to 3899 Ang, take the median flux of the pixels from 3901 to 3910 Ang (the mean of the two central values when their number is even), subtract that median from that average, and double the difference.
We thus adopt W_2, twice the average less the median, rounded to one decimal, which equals -1.2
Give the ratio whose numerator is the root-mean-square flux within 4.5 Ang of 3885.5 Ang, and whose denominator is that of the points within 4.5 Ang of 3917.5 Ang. 0.92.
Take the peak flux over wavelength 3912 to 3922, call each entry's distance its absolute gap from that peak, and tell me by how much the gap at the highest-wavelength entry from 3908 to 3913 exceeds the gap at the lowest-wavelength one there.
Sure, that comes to -1.2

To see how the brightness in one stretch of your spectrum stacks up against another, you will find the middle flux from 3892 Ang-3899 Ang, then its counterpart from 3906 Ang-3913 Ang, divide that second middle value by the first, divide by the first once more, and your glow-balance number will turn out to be 0.080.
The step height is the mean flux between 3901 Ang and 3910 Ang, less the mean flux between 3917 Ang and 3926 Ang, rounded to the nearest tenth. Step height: 0.3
